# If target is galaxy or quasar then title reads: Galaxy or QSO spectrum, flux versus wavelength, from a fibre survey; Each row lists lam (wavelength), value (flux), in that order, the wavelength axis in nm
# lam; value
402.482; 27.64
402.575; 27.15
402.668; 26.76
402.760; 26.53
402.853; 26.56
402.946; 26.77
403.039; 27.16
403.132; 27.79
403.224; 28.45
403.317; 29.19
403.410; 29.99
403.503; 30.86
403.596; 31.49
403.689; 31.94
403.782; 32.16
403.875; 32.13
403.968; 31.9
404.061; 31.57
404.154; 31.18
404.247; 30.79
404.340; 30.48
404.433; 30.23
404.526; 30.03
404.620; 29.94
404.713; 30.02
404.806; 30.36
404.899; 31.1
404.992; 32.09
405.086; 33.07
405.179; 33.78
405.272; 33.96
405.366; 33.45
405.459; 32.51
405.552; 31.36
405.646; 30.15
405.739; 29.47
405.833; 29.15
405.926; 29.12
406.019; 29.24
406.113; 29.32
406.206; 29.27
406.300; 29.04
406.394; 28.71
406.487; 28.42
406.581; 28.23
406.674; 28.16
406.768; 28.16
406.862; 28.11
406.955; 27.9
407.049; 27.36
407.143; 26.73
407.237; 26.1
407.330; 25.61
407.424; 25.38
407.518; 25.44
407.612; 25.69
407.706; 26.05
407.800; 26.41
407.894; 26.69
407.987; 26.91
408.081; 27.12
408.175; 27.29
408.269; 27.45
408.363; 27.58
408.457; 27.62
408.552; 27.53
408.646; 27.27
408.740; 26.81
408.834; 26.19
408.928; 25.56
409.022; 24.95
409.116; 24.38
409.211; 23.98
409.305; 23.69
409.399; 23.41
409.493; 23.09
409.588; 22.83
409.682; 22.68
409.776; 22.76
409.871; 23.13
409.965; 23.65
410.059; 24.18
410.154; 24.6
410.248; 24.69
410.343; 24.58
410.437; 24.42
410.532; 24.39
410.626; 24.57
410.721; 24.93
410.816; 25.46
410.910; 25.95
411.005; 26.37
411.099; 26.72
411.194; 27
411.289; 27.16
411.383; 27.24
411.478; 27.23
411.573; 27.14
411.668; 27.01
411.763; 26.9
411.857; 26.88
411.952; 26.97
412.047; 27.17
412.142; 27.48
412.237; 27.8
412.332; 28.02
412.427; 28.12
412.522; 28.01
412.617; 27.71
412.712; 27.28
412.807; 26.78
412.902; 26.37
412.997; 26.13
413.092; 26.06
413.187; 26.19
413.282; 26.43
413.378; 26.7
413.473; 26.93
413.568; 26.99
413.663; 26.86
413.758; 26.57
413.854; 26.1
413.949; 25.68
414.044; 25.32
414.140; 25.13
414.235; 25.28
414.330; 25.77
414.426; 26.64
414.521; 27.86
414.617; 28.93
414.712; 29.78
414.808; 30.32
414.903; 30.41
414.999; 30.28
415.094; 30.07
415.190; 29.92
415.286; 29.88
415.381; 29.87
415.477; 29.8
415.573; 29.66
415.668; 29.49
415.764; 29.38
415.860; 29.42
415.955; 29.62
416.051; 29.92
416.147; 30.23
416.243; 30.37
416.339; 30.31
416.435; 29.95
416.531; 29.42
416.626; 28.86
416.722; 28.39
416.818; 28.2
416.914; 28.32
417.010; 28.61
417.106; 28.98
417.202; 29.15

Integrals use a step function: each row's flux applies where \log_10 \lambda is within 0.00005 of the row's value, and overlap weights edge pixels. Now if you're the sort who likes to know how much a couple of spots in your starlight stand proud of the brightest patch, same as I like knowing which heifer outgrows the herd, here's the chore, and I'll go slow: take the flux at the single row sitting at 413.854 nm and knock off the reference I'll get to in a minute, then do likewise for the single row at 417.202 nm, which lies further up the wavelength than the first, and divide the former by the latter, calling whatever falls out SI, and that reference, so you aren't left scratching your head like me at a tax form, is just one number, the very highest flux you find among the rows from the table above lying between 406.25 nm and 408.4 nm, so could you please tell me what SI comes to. -27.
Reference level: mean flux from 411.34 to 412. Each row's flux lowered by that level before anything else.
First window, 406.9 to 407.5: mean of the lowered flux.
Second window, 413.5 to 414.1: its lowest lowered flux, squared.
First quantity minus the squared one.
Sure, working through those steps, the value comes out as -3.5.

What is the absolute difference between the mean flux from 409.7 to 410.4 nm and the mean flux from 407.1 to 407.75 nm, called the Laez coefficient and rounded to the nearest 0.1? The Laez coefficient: 1.9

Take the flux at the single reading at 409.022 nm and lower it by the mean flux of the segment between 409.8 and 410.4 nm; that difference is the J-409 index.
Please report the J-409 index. 1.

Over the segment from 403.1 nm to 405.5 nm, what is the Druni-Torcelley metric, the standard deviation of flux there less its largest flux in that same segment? -32.4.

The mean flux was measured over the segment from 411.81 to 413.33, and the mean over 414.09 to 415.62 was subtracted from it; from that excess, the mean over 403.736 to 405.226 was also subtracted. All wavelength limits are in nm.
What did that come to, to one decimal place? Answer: -32.9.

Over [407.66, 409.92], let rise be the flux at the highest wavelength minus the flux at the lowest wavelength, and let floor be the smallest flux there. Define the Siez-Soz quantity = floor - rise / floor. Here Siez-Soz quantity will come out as 23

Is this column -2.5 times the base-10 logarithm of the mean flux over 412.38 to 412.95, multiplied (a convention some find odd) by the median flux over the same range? -99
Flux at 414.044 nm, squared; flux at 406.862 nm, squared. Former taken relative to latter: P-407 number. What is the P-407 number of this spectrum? 0.81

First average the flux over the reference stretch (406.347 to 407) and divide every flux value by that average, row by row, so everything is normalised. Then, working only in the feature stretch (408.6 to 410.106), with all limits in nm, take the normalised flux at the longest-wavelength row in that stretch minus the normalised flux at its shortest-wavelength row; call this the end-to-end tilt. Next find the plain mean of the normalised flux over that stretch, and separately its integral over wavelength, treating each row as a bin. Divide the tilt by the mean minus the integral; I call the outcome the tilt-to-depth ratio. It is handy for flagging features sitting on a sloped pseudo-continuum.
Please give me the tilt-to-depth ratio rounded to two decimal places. 0.25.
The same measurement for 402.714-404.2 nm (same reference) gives -0.32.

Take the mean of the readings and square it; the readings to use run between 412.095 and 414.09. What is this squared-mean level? 720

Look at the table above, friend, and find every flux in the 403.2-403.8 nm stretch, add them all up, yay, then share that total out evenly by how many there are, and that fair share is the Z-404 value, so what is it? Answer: 30.6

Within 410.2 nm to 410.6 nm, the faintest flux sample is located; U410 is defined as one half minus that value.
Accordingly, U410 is -23.9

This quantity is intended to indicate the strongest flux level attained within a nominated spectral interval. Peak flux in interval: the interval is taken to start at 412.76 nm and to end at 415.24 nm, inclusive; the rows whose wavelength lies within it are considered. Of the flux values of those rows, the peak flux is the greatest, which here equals 30.41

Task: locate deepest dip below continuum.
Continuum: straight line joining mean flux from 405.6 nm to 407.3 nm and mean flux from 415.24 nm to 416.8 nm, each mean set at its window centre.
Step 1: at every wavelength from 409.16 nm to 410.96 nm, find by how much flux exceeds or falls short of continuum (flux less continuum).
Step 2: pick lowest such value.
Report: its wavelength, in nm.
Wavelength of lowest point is 409.682 nm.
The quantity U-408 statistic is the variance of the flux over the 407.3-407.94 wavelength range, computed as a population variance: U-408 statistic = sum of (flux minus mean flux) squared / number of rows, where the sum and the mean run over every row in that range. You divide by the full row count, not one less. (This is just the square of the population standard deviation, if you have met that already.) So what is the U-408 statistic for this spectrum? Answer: 0.22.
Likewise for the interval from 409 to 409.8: 0.55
